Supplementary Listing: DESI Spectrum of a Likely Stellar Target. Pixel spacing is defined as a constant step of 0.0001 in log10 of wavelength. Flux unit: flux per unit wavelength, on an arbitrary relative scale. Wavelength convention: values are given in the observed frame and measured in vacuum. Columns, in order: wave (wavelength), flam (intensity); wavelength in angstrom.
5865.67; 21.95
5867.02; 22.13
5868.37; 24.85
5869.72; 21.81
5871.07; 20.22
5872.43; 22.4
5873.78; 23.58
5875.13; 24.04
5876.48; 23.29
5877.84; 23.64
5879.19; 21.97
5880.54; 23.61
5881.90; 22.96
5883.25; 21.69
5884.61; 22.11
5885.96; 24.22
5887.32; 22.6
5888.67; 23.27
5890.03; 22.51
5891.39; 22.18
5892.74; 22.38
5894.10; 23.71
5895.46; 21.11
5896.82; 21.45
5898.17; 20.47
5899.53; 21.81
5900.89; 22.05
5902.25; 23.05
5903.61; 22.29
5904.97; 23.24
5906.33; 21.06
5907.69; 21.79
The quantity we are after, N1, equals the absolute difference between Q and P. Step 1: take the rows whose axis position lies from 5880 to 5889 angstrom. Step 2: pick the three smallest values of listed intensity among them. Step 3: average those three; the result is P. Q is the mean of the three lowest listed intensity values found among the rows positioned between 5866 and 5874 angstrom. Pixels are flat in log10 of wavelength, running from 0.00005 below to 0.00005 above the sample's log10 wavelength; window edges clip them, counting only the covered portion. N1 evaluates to 0.75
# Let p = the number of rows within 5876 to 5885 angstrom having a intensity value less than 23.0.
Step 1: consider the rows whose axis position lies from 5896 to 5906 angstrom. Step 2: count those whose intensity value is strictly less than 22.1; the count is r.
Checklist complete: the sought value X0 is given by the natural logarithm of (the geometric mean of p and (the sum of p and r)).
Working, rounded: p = 4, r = 4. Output 1.73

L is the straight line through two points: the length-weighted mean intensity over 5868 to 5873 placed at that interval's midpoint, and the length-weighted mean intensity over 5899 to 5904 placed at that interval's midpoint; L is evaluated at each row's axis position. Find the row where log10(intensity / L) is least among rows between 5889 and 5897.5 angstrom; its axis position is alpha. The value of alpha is 5895.46 angstrom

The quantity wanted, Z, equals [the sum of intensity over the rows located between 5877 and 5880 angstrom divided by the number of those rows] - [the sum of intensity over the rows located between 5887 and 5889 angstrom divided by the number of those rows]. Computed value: -0.13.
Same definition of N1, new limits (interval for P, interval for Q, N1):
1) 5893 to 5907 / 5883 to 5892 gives 1.11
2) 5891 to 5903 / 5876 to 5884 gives 1.20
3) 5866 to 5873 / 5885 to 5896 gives 0.50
